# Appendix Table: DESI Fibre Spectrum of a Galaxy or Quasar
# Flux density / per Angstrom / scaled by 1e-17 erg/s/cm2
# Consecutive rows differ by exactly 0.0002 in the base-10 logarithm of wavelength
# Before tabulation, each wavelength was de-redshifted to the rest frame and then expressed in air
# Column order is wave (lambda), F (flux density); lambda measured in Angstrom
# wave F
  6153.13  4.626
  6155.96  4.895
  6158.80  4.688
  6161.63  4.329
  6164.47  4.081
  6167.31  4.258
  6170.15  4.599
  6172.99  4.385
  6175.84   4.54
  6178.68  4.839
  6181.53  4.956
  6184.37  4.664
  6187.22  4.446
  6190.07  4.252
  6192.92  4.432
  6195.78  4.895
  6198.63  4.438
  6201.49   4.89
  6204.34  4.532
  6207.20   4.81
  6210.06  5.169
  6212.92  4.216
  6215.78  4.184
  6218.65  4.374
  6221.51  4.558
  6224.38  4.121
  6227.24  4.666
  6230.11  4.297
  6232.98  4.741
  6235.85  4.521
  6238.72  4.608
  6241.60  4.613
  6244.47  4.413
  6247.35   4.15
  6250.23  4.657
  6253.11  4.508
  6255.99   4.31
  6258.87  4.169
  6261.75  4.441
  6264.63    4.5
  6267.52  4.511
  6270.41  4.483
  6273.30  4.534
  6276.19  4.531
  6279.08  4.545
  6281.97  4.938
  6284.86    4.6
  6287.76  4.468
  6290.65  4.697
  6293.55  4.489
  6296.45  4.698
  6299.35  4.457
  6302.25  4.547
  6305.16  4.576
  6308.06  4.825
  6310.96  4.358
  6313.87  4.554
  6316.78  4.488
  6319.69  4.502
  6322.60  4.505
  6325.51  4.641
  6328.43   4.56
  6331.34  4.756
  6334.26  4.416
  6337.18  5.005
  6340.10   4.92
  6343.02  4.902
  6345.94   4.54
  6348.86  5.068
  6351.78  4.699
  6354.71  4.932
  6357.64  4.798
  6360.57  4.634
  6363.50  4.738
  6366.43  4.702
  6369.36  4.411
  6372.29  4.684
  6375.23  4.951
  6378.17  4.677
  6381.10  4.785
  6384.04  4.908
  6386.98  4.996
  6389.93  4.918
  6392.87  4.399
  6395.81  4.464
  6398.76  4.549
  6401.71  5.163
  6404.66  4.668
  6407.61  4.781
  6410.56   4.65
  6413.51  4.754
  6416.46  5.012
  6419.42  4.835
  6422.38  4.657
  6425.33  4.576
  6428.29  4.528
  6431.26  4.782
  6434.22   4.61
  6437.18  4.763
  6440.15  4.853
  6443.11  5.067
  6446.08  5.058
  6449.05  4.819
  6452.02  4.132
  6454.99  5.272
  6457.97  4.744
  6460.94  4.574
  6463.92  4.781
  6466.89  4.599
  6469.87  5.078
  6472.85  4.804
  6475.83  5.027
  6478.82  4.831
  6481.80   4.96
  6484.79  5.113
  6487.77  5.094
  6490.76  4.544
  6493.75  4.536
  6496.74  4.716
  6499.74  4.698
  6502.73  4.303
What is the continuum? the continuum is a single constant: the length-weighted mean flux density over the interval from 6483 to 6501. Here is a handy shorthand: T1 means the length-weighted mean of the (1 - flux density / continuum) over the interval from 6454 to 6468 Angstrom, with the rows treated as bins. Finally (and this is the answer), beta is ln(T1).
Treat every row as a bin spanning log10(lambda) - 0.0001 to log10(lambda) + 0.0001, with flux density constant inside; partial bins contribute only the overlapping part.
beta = -7.16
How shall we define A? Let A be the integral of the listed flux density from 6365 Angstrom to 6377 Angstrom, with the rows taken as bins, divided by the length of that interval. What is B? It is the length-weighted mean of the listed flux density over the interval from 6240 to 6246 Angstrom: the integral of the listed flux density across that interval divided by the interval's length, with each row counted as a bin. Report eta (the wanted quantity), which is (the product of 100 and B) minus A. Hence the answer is 446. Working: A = 4.69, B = 4.51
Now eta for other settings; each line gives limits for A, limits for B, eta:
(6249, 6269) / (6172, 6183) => 465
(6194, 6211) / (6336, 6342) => 491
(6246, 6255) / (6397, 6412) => 471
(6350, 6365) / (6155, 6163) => 458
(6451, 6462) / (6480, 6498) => 478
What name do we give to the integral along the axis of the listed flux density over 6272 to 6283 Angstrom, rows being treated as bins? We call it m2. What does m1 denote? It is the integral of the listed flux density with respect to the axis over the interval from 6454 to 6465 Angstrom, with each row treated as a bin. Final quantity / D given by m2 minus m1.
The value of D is -2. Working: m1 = 53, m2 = 50.9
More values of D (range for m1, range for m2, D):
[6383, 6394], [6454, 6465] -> 0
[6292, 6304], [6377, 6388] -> -1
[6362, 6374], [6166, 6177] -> -7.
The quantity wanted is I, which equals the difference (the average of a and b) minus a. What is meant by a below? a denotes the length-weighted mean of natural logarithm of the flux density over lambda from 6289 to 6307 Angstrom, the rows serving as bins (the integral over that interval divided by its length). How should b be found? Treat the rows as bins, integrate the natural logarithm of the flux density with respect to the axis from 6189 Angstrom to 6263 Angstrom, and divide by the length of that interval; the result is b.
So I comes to -0.010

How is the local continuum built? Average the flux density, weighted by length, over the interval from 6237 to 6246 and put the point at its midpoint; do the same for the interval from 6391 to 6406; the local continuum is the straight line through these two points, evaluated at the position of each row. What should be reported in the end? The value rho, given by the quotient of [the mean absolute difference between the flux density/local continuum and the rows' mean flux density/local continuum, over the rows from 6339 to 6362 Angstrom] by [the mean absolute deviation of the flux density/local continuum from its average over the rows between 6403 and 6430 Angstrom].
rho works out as 1.29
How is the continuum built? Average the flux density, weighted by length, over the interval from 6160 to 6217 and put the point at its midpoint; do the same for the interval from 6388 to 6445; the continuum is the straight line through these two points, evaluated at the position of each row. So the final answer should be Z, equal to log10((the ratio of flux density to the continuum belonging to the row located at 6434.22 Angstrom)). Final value -0.014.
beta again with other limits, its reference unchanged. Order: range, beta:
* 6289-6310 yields -3.28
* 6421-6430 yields -3.20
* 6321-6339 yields -3.57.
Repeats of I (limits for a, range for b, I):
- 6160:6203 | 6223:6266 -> -0.009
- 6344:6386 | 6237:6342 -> -0.022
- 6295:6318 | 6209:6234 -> -0.012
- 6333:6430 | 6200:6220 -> -0.018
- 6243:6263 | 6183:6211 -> 0.029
